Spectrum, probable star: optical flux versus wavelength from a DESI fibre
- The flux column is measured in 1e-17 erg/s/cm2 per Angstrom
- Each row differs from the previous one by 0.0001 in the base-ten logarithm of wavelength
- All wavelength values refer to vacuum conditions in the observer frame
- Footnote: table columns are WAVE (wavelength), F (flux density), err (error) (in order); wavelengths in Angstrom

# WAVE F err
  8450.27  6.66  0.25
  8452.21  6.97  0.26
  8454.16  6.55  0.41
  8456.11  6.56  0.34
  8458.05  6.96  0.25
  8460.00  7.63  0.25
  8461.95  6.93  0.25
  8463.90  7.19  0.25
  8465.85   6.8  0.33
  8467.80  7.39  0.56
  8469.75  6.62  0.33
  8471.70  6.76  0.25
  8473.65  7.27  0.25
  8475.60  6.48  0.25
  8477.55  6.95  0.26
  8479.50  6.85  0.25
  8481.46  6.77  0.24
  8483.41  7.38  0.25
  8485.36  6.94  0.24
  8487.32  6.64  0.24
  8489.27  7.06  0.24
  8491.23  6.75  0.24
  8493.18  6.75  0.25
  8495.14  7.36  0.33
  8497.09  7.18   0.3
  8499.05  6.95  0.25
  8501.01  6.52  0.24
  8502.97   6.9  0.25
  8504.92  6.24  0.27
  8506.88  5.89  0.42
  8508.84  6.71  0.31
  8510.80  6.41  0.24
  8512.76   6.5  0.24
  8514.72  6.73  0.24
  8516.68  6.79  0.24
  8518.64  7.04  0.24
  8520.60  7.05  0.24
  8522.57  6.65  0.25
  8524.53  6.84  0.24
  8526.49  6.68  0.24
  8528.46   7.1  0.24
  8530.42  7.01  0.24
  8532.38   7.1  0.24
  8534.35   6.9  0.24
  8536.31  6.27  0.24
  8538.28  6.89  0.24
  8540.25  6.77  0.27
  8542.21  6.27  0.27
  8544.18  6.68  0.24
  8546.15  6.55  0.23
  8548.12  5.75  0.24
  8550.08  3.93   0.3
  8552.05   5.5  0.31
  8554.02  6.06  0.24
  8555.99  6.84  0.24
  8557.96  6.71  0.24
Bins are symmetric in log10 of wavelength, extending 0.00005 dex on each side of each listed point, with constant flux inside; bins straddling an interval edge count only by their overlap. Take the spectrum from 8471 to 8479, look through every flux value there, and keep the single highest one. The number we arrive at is 7.27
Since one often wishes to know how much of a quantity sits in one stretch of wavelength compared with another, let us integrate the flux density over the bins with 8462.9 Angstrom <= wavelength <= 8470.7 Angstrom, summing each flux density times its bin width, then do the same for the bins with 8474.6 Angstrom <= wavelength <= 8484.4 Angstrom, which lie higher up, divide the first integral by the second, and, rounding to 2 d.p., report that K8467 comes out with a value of 0.81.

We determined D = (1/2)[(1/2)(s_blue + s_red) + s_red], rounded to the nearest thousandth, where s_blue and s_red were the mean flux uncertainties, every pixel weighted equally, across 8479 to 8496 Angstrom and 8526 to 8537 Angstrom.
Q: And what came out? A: 0.243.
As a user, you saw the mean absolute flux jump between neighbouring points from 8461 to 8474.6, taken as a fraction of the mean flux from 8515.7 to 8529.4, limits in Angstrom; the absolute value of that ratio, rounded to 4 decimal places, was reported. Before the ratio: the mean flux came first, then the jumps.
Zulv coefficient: 0.0645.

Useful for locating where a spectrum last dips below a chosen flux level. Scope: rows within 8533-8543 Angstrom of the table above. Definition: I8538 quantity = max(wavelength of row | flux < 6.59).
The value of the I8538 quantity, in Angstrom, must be 8542.21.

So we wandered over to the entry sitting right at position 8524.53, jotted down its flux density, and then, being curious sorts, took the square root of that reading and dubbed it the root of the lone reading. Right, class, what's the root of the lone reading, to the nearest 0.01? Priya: 2.62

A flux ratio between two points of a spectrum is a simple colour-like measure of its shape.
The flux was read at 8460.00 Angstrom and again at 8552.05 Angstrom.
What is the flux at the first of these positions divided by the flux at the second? 1.39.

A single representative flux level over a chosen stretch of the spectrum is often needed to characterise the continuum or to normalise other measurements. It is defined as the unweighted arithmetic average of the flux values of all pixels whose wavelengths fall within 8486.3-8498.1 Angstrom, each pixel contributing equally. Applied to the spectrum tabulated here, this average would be 6.96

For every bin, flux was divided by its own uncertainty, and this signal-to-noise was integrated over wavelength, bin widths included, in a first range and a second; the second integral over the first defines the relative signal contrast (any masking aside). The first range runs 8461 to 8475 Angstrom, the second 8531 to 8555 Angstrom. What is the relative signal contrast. 1.8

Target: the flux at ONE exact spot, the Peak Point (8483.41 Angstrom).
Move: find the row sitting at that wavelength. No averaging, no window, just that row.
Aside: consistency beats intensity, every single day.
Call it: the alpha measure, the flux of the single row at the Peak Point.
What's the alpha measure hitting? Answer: 7.38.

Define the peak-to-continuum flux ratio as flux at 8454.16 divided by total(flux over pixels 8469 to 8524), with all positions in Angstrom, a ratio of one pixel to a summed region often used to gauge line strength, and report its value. 0.034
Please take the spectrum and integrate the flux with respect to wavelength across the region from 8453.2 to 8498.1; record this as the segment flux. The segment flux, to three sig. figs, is 312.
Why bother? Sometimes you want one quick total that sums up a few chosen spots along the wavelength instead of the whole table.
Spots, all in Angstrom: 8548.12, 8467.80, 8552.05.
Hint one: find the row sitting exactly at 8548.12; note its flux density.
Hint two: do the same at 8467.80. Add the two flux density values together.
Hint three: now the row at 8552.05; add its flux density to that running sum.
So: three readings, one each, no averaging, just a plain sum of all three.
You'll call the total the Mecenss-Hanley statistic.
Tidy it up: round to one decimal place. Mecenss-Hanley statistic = 18.6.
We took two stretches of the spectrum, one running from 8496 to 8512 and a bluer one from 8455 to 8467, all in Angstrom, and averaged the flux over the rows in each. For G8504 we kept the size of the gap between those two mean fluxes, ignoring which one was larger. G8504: 0.41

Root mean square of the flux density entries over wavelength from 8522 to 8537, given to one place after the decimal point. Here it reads 6.8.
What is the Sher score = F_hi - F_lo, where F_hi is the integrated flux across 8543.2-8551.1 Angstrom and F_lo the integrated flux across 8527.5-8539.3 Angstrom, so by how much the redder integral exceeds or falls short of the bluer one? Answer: -36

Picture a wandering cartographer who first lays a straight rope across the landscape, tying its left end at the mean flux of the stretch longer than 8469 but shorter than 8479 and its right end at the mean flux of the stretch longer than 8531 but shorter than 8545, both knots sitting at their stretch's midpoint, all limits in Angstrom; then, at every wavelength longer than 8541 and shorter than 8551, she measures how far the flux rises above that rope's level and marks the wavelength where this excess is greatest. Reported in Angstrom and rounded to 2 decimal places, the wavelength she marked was 8544.18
